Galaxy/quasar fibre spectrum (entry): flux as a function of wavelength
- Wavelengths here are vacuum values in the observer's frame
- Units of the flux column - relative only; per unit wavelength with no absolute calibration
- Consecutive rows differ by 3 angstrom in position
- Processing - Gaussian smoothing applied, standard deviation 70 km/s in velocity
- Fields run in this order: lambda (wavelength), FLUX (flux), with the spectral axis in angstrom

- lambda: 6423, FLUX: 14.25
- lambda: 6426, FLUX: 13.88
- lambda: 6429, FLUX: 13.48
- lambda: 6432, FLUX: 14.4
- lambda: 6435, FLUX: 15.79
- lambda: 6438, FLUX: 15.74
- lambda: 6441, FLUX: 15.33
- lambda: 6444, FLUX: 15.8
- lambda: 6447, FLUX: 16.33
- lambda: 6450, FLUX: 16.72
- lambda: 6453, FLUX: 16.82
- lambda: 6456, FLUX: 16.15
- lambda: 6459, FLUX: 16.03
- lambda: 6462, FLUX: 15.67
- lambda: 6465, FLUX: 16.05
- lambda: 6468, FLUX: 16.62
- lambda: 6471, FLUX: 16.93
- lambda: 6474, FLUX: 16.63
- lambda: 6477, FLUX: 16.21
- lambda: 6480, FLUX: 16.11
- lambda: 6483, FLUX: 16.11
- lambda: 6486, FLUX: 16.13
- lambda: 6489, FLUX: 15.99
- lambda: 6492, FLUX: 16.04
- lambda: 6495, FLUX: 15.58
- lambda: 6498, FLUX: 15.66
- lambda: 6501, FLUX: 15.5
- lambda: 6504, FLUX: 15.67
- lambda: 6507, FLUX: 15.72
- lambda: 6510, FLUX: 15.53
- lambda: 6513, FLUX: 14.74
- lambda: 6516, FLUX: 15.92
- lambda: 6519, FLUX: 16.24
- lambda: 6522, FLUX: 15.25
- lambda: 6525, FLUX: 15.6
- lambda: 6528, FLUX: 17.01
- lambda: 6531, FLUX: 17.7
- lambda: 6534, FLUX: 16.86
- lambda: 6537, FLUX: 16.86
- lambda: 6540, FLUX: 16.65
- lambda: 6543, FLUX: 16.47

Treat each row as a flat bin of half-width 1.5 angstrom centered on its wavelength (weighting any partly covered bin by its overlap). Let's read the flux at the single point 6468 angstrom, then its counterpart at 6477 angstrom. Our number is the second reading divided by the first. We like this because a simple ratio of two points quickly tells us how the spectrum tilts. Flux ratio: 0.98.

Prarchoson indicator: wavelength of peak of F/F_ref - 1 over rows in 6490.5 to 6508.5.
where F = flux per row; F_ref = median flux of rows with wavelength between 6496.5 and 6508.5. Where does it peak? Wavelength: 6492 angstrom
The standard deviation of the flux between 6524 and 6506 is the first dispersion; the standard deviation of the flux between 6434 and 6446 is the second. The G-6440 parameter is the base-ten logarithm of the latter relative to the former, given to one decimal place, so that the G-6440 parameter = -0.4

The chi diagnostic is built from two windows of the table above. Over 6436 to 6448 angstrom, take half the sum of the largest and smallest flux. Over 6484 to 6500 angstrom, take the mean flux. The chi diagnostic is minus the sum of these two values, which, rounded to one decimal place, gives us -31.7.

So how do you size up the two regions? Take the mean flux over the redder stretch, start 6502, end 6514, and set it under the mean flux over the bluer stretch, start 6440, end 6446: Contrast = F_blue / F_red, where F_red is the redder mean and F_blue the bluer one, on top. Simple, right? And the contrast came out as 1.01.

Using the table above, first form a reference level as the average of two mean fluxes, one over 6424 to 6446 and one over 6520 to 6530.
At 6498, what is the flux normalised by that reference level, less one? 0.01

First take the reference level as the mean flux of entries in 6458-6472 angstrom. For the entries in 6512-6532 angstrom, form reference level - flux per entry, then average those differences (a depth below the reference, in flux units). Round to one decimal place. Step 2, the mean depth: 0.2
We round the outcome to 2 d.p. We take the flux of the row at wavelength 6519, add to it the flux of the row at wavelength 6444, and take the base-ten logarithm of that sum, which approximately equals 1.51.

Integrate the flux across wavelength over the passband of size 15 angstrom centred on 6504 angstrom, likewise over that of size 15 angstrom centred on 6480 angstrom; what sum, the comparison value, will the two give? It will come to 478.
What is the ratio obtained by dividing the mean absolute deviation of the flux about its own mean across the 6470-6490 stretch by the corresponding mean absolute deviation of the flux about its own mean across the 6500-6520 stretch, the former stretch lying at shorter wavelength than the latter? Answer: 0.89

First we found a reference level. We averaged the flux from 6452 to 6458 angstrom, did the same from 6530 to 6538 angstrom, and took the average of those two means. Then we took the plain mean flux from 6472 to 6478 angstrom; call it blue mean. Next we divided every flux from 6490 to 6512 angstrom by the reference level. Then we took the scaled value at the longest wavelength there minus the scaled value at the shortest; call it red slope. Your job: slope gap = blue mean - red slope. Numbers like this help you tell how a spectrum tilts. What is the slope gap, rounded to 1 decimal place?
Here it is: 16.5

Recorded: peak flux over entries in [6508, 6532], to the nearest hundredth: 17.70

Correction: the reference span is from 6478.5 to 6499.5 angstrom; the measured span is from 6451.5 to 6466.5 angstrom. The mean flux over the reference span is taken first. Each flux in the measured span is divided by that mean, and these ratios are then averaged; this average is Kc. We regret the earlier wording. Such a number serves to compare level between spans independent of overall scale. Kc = 1.01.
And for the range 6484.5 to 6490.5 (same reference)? 1.01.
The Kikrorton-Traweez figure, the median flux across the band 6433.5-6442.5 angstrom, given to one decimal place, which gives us 15.7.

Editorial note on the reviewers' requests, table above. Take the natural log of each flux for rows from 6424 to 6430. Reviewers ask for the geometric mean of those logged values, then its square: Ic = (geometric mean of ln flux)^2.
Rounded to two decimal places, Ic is 6.84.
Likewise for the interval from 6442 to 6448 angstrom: 7.71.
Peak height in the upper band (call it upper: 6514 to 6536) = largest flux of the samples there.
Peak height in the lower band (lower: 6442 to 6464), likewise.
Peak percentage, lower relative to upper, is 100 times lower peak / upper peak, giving 95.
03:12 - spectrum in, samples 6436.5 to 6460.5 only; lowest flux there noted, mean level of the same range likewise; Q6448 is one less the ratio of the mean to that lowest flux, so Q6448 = -0.051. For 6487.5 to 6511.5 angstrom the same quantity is -0.014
